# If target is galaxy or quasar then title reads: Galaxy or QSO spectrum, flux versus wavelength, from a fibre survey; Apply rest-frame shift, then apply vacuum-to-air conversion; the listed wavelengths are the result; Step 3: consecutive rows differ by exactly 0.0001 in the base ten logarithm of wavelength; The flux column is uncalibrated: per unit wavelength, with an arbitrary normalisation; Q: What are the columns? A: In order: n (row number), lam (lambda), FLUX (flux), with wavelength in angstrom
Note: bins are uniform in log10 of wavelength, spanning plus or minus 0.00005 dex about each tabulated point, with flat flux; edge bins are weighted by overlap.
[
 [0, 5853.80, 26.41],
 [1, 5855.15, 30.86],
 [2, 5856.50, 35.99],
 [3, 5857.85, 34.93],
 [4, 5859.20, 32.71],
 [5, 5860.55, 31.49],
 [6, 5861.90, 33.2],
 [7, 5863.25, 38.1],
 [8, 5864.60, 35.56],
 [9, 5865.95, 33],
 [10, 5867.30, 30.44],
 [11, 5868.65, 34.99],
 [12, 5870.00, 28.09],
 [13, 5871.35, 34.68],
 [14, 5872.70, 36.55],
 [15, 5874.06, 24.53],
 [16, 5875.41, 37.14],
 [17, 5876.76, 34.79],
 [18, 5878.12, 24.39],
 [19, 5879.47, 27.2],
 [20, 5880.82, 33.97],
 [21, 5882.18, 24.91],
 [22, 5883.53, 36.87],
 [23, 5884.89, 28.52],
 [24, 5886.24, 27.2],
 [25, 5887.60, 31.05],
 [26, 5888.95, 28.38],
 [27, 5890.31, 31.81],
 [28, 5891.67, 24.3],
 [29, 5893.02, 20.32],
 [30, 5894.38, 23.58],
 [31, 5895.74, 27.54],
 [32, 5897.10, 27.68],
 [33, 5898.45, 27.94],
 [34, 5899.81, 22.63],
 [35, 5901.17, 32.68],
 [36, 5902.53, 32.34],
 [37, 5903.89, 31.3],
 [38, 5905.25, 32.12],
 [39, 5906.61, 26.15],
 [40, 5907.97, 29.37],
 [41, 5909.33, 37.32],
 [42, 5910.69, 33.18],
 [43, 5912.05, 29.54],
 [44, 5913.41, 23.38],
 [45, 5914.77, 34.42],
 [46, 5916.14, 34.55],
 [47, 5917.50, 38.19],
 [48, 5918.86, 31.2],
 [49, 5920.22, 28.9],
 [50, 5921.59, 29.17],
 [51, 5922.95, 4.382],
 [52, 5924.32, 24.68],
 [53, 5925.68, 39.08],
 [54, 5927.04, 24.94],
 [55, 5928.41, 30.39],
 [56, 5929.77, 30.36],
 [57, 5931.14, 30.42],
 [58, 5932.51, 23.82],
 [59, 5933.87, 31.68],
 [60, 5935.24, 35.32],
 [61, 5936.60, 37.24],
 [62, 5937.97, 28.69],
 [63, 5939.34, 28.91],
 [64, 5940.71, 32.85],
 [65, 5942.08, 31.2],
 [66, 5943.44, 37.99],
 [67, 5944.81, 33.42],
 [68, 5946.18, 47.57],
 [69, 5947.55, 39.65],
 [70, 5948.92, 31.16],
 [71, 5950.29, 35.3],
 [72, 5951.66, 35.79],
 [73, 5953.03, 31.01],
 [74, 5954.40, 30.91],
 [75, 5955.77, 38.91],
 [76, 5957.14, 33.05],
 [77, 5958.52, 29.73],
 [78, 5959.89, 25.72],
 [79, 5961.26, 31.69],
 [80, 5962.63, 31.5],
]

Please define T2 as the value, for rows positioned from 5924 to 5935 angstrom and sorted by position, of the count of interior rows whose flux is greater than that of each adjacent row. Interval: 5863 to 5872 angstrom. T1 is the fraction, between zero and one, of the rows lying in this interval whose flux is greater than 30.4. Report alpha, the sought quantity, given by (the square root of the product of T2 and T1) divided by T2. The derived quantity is 0.53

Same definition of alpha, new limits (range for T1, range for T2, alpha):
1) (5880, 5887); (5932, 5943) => 0.45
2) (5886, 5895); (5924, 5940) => 0.27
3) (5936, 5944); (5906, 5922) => 0.58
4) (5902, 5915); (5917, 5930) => 0.45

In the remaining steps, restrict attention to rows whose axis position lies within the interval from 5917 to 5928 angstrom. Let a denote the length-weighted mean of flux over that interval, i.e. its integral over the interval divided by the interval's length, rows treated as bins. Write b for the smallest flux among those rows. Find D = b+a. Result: 31.8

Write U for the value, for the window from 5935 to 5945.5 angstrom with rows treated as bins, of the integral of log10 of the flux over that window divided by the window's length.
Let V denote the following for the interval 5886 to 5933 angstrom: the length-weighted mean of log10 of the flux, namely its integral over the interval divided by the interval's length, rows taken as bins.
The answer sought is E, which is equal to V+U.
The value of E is 2.96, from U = 1.518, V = 1.44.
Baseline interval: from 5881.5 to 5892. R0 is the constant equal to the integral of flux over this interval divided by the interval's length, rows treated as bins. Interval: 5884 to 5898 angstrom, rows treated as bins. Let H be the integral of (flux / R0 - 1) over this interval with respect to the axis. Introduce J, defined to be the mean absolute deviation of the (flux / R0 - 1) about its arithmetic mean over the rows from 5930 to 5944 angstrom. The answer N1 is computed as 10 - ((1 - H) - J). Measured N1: 8.1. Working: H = -1.0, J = 0.11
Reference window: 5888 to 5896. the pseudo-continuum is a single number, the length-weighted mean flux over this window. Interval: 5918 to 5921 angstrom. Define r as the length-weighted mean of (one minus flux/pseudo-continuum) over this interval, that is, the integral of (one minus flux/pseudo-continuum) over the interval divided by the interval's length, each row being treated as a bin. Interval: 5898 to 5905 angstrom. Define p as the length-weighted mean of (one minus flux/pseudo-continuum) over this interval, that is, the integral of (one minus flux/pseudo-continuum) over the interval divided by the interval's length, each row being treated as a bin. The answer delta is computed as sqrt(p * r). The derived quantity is 0.15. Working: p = -0.13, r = -0.170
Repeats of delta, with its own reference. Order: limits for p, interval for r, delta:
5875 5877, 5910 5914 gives 0.20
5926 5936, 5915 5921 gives 0.20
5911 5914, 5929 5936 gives 0.09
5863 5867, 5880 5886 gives 0.24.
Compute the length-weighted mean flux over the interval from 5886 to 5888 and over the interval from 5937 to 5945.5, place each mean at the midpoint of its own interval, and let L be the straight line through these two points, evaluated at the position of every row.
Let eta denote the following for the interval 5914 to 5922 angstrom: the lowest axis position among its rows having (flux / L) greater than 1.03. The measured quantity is 5914.77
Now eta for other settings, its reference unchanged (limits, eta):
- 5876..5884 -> 5876.76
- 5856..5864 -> 5856.50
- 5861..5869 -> 5861.90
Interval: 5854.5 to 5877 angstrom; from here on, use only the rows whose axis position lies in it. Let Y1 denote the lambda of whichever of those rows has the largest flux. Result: 5863.25 angstrom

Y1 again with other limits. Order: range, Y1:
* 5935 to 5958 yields 5946.18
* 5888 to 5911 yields 5909.33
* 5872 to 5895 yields 5875.41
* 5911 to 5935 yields 5925.68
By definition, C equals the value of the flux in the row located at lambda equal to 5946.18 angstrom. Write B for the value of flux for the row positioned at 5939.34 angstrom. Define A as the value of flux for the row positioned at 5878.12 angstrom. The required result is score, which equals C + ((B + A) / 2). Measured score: 74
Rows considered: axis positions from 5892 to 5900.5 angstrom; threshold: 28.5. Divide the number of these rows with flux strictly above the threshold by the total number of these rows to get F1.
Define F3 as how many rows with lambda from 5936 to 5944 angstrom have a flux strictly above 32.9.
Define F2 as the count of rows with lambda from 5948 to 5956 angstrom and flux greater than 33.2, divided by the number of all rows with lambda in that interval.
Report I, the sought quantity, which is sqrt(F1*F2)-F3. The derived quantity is -2.00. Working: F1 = 0.00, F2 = 0.5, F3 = 2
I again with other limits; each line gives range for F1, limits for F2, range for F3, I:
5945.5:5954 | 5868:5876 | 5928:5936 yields -0.18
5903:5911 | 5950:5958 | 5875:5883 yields -2.35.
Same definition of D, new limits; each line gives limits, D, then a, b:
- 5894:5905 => 51.1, 28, 22.63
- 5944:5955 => 66.6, 36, 30.91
